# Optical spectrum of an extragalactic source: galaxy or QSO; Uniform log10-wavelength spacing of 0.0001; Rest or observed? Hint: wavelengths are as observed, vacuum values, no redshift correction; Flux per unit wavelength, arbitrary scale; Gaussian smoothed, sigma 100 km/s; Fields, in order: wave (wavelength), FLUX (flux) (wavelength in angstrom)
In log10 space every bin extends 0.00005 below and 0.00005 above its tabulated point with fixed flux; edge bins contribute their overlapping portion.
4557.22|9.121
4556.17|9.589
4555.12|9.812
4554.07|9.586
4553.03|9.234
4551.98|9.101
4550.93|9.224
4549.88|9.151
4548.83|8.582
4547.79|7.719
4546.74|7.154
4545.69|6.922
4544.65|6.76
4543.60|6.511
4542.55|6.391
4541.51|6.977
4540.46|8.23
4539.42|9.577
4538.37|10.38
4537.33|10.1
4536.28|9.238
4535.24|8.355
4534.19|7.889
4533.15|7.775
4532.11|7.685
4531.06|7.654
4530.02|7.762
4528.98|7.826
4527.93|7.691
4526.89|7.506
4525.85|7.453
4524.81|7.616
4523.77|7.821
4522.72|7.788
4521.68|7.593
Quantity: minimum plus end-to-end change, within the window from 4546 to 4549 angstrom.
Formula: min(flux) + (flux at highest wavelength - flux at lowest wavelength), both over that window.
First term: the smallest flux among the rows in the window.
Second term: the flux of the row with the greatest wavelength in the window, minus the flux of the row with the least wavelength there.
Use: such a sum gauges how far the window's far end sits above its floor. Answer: 8.6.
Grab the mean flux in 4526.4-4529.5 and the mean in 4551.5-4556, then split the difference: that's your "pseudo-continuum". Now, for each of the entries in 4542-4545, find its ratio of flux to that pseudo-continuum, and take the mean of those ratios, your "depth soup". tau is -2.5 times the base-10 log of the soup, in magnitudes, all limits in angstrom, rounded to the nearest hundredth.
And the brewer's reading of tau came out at 0.29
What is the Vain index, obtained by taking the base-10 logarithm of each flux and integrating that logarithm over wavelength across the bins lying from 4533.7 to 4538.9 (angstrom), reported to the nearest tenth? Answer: 5.0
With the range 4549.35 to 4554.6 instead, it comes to 5.1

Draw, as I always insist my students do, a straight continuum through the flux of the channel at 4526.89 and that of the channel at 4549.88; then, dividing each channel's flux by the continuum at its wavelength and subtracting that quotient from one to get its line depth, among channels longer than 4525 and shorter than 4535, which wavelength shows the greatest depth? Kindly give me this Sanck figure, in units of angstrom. 4532.11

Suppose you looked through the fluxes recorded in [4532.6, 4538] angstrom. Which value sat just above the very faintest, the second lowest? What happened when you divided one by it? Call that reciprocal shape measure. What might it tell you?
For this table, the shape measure 0.127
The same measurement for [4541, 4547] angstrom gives 0.154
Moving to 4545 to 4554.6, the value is 0.140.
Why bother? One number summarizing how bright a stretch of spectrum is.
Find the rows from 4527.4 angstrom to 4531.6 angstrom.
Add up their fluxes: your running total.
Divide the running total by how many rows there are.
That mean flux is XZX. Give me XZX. 7.7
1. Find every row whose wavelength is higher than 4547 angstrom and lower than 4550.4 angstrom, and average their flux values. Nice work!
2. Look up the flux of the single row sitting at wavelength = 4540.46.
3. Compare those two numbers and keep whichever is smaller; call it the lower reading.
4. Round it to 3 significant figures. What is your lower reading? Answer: 8.23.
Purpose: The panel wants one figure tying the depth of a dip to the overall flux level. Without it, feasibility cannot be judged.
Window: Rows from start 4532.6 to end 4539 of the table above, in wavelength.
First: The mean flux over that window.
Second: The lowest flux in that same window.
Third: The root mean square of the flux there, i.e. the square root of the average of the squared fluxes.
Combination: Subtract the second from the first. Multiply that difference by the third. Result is 11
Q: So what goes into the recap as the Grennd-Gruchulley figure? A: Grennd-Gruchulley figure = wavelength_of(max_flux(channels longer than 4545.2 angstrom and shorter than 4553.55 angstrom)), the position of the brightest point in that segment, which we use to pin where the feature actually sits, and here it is 4553.03 angstrom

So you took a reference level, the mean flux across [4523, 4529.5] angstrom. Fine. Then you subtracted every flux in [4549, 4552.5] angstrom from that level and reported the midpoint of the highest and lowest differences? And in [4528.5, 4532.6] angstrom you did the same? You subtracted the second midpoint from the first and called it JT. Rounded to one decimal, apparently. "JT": -1.4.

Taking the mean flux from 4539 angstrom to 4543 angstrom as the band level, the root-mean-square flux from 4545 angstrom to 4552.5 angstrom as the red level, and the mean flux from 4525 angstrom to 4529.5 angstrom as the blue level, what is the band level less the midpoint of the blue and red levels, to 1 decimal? -0.2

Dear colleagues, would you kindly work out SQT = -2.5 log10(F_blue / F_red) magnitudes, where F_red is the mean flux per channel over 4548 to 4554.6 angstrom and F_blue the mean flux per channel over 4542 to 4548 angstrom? 0.30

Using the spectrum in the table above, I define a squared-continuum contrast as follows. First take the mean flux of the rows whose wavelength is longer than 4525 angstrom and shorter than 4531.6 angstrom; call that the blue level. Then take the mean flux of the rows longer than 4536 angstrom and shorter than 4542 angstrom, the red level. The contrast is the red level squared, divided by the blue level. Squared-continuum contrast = 10.8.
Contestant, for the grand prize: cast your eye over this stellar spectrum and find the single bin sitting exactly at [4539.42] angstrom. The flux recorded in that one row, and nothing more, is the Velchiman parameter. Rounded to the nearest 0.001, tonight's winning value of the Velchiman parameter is 9.577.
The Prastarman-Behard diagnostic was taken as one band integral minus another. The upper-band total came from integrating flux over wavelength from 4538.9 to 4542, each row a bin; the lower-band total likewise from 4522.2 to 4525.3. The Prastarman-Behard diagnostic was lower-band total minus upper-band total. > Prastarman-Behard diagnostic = -1.7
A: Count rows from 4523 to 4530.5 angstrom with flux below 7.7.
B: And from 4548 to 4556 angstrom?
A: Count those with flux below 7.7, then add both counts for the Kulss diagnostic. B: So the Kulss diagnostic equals 4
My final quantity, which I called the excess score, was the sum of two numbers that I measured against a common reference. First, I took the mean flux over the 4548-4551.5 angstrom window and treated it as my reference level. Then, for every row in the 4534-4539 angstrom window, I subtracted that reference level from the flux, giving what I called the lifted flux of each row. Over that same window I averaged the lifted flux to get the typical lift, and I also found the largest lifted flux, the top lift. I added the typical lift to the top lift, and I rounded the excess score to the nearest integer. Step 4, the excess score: 2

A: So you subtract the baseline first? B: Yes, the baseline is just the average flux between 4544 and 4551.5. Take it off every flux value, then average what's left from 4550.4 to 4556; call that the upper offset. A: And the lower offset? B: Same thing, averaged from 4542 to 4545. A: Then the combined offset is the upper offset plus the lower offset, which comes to 0.1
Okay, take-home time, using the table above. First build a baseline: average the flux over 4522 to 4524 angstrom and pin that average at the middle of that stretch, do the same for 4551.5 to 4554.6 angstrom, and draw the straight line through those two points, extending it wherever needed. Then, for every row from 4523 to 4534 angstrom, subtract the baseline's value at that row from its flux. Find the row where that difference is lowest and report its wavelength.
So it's 4532.11 angstrom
